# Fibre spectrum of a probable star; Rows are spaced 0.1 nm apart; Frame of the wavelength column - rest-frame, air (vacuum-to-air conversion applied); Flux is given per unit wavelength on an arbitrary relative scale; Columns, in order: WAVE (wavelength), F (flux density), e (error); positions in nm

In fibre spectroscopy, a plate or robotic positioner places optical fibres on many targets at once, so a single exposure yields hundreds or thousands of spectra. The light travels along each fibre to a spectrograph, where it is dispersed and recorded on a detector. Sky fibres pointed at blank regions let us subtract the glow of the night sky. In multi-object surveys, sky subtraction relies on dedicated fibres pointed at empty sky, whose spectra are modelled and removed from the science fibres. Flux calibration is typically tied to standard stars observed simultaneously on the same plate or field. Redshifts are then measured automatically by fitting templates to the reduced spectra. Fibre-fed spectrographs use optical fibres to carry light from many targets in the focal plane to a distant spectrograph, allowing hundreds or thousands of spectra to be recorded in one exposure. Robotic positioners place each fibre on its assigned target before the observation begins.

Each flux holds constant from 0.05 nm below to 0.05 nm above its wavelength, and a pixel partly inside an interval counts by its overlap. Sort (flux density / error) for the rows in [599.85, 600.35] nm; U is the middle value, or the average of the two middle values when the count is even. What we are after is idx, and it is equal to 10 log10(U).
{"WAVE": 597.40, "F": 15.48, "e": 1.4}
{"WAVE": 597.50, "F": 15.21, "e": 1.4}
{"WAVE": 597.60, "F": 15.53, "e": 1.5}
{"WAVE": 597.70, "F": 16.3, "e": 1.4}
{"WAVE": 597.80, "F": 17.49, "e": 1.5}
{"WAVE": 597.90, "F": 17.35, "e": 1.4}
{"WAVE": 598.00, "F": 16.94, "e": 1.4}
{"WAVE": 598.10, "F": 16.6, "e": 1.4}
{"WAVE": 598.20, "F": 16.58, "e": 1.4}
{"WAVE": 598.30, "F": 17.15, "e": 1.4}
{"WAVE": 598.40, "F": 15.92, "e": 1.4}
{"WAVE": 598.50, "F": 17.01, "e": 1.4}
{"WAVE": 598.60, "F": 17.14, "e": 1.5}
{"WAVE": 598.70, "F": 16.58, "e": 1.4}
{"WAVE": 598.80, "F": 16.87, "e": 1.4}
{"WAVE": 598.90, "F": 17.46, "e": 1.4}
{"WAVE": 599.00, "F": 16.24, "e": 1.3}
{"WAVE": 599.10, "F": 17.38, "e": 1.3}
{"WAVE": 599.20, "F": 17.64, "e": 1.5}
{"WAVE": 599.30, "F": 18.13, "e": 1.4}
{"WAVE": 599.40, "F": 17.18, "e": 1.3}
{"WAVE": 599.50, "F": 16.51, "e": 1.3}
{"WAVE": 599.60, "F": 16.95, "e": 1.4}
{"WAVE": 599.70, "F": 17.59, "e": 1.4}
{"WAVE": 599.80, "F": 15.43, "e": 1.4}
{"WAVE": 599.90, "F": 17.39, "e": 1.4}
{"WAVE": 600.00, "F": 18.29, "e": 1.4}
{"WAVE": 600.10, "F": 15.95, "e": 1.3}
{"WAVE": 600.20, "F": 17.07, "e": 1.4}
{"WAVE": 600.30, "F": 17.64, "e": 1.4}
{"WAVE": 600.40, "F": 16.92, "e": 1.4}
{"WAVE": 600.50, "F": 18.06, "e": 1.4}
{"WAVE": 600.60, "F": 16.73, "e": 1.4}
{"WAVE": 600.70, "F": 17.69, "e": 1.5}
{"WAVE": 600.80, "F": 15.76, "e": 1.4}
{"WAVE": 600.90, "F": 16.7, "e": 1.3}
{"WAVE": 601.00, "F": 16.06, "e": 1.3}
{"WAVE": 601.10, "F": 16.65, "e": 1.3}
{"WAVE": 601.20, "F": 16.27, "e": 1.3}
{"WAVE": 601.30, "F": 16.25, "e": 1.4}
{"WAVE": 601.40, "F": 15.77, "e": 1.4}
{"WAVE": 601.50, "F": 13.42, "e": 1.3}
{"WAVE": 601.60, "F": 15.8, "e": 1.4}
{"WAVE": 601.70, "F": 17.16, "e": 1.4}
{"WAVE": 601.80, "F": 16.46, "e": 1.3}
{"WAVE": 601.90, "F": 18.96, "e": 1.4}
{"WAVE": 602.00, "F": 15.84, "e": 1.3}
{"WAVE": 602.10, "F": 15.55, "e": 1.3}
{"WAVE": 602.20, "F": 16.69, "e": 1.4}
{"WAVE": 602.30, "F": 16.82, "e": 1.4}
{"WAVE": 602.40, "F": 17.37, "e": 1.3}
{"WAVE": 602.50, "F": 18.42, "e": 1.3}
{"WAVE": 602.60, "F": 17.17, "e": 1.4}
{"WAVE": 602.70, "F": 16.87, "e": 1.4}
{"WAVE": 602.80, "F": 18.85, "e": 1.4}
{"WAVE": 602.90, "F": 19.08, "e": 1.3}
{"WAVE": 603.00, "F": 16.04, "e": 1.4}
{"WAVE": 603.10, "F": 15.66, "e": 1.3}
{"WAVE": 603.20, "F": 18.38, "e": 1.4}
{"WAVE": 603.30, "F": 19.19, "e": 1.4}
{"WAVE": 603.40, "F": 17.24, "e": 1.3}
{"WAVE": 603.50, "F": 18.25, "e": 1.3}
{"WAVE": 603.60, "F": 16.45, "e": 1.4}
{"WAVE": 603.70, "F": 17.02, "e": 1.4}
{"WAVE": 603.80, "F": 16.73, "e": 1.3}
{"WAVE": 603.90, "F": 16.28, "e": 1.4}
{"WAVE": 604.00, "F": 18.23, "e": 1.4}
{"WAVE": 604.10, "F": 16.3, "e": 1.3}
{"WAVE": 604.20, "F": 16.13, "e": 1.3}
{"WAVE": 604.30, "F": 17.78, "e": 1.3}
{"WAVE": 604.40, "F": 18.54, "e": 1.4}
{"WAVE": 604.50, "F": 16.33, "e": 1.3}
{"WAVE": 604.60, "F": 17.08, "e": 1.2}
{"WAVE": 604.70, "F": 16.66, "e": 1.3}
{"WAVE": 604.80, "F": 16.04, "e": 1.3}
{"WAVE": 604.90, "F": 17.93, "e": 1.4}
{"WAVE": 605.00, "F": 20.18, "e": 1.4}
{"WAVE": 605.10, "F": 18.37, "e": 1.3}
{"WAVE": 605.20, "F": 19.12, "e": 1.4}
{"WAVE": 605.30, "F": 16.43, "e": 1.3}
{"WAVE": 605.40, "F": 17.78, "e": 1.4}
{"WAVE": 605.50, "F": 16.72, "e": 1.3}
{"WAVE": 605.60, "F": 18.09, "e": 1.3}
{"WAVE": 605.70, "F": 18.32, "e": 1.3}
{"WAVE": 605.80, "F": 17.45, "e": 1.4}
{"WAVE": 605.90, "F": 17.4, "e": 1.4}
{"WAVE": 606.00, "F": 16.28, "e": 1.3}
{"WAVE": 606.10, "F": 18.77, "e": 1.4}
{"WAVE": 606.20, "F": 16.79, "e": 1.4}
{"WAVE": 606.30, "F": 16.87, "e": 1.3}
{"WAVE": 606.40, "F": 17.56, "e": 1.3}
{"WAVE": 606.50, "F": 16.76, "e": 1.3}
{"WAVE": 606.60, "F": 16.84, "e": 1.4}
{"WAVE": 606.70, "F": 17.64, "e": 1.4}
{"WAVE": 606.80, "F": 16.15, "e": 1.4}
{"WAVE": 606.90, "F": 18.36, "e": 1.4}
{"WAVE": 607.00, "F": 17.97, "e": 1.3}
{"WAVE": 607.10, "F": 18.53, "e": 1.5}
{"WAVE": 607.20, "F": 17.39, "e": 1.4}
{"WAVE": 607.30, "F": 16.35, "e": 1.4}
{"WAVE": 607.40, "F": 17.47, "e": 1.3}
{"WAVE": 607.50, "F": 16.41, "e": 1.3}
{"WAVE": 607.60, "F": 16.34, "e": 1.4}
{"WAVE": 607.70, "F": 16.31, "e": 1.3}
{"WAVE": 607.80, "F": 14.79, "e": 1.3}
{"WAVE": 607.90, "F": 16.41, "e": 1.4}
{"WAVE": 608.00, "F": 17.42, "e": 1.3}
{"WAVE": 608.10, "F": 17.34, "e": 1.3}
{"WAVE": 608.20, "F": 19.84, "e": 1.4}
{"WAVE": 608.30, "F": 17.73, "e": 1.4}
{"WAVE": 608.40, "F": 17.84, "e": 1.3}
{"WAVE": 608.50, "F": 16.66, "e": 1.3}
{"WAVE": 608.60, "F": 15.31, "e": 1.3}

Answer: 10.94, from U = 12.4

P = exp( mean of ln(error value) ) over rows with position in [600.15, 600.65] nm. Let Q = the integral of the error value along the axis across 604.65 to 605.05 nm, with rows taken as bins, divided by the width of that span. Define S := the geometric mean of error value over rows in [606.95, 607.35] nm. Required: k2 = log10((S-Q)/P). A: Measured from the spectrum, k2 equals -1.46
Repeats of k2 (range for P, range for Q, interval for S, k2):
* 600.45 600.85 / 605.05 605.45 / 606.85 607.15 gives -1.48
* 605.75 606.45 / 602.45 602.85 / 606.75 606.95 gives -1.73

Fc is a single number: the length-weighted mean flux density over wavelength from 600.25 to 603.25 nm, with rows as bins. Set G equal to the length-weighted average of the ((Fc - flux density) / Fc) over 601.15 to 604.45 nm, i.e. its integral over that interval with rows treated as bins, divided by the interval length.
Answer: -0.010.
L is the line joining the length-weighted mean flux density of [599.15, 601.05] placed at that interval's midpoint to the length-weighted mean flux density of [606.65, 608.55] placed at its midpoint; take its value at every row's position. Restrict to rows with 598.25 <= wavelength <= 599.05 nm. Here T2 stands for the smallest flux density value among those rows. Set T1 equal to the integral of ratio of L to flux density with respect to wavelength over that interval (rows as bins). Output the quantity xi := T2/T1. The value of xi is 20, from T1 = 0.8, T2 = 15.92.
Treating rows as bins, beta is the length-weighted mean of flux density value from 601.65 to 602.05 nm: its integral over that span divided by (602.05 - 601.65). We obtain 17.1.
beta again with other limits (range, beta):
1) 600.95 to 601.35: 16.3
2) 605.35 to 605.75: 17.7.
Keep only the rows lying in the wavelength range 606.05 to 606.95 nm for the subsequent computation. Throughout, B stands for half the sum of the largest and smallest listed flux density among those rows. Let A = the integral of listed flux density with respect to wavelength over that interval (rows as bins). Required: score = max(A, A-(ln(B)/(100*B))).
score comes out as 16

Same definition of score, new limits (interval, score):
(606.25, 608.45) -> 38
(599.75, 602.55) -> 47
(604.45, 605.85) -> 25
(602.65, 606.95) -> 75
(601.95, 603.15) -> 20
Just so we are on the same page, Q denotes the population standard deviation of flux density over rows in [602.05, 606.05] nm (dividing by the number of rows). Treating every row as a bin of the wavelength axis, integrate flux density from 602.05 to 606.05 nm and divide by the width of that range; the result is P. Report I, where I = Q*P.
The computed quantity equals 19.0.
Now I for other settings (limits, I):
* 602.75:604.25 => 20.4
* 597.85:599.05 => 7.3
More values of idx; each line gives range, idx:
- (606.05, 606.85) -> 11.05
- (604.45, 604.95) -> 11.07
